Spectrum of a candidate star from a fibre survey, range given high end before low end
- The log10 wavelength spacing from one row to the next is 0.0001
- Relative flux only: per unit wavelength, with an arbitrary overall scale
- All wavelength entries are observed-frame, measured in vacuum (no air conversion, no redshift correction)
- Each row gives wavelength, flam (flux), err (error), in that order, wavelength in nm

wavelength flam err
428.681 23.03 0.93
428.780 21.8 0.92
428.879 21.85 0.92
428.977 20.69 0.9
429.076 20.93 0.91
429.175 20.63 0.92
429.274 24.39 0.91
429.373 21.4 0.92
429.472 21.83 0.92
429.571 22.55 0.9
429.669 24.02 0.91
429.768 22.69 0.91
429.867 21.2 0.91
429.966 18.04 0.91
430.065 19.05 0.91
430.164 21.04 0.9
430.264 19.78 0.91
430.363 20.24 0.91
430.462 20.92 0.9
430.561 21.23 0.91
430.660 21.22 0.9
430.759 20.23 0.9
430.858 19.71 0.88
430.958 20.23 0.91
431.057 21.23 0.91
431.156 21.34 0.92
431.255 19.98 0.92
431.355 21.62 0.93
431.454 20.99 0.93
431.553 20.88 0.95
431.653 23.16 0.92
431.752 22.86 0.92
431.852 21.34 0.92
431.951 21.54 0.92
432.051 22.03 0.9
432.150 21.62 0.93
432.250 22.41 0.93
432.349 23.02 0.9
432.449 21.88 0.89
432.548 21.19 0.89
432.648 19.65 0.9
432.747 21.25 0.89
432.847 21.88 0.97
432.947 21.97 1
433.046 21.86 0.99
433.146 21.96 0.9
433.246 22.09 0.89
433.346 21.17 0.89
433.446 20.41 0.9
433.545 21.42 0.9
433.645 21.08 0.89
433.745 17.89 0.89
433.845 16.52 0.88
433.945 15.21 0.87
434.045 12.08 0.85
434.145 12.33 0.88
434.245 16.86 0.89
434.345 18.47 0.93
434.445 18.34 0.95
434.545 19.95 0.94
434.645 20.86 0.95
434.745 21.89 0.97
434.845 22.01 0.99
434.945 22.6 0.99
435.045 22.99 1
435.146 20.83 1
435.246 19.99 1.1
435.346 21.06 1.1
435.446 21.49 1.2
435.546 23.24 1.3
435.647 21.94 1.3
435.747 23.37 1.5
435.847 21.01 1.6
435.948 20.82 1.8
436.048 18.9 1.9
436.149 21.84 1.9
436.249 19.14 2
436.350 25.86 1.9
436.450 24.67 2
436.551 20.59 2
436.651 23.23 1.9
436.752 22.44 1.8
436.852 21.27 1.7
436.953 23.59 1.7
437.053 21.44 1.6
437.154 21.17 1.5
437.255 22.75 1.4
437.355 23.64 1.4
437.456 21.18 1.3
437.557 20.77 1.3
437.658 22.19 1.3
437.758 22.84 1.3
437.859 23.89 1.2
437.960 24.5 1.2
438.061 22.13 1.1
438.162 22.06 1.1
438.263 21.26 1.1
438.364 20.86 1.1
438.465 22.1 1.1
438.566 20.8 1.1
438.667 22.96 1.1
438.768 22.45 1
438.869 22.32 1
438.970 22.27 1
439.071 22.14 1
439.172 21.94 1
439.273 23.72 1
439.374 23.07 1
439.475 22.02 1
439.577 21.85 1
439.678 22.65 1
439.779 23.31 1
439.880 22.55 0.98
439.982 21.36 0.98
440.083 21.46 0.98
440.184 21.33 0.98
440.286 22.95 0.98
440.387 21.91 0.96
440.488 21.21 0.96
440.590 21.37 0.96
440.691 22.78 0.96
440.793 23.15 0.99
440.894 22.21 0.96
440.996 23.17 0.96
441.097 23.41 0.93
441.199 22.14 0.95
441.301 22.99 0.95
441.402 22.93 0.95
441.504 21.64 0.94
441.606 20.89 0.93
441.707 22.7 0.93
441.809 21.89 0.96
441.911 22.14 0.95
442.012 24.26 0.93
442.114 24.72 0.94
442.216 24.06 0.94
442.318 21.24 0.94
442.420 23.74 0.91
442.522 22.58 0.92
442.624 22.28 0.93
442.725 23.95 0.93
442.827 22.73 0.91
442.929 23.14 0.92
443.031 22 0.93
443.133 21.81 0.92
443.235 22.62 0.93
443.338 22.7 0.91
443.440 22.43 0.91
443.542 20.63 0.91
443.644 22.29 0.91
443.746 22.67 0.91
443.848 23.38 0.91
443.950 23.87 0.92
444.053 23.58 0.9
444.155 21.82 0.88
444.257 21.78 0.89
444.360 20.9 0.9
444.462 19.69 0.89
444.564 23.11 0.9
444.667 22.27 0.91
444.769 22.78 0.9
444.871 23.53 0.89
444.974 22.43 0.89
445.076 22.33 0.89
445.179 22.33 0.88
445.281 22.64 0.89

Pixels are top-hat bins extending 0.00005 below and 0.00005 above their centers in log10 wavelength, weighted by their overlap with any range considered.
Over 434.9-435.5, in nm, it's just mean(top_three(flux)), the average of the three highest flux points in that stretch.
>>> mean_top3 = 22.4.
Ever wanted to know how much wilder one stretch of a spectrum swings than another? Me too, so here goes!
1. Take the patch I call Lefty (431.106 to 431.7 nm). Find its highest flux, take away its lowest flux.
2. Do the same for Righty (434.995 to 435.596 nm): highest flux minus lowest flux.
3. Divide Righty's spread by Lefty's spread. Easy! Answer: 1.0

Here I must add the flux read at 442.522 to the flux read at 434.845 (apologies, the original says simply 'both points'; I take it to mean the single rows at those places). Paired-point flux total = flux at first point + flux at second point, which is 44.6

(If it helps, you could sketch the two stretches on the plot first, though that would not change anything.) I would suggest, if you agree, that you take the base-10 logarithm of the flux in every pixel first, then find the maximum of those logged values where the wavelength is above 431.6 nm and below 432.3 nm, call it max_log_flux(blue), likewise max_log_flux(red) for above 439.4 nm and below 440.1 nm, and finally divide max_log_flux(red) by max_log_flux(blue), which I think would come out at 1.002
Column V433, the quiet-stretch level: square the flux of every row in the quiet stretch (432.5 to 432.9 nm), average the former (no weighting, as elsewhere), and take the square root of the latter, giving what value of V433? 21.0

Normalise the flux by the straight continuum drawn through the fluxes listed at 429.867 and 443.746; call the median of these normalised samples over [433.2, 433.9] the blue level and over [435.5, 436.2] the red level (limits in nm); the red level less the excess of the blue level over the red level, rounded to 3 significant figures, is 1.02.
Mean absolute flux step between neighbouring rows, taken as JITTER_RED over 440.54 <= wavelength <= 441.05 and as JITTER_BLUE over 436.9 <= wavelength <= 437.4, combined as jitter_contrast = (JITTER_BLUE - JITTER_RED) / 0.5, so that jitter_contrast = 0.6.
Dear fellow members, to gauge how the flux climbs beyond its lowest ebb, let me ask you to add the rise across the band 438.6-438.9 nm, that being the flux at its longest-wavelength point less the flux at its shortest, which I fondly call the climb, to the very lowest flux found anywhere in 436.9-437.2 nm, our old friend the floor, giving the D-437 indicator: 20.5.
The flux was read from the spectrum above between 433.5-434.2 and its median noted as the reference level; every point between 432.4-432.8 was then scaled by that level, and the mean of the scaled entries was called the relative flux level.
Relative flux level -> 1.27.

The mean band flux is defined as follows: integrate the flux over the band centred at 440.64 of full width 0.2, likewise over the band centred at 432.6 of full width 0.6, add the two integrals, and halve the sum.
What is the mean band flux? 8.7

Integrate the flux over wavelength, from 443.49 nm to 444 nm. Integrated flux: 11.5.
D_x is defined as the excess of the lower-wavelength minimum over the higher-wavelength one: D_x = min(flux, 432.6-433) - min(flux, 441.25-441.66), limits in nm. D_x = -1.2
